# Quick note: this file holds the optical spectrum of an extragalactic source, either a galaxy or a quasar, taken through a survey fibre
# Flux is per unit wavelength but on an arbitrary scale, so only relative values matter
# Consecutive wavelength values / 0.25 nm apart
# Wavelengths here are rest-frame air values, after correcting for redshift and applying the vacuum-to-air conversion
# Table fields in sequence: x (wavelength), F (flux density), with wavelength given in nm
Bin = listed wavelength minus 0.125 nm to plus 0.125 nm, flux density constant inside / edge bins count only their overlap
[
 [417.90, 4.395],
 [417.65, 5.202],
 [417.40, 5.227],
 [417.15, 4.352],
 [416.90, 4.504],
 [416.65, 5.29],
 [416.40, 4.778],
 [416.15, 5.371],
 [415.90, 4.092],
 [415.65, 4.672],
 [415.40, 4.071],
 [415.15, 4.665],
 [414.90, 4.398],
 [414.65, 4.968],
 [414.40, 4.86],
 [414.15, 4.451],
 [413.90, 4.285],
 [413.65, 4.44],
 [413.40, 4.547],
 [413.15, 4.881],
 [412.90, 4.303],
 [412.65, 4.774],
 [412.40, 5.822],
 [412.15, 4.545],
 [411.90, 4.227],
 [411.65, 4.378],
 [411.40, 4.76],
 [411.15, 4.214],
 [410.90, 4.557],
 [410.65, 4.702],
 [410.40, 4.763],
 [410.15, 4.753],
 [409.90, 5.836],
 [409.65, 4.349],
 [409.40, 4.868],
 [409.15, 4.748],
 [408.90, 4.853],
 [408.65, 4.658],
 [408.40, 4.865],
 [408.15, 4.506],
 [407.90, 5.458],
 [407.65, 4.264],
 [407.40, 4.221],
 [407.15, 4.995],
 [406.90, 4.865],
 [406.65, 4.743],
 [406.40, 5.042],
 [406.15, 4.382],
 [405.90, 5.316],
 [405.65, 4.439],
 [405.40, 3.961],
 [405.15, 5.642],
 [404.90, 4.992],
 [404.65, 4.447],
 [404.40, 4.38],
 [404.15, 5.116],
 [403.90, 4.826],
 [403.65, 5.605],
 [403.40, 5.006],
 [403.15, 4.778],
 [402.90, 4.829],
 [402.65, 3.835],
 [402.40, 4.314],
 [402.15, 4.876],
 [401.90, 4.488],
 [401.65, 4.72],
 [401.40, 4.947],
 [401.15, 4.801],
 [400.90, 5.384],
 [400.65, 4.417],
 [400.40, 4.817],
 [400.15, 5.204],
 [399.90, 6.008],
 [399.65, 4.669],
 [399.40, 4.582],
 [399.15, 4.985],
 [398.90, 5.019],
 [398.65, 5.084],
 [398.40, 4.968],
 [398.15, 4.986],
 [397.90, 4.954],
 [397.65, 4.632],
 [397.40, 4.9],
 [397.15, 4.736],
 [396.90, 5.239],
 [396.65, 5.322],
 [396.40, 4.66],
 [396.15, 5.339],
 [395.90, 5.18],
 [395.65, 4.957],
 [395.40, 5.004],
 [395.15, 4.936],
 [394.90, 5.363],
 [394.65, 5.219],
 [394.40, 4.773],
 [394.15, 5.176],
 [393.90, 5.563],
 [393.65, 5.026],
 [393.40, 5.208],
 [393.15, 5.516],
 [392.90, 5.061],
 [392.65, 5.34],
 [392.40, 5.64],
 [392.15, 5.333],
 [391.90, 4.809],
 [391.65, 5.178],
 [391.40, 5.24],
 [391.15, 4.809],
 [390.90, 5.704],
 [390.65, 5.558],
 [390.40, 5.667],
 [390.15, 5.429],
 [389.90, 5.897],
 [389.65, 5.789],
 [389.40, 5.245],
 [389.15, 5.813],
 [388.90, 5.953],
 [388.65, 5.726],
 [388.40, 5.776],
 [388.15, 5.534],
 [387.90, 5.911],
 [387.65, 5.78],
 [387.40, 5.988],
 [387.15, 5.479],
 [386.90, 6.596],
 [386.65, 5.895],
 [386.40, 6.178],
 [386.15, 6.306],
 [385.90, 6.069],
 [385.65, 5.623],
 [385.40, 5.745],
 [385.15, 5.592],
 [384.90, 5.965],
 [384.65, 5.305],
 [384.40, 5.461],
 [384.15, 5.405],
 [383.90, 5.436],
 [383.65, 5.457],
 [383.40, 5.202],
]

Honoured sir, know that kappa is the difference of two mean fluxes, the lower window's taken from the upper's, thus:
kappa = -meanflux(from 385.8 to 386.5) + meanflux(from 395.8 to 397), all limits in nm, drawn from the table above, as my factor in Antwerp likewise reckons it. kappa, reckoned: -1.04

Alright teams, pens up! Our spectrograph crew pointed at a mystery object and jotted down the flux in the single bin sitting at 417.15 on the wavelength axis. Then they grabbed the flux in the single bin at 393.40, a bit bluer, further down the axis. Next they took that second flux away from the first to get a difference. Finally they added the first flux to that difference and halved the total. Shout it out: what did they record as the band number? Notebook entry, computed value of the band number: 1.7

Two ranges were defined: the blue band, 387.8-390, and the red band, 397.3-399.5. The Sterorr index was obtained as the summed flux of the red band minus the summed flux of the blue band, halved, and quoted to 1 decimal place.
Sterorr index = -3.8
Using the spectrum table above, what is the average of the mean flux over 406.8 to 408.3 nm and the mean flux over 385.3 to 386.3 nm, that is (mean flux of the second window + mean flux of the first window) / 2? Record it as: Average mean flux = 5.33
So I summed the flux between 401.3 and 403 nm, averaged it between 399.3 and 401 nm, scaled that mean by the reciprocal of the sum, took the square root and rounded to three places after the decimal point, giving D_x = 0.396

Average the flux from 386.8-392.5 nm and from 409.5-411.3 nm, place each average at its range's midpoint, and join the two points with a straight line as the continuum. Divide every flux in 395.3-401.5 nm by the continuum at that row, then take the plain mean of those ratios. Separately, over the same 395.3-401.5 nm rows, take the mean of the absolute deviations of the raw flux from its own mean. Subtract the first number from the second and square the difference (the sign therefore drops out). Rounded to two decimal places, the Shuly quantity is 0.52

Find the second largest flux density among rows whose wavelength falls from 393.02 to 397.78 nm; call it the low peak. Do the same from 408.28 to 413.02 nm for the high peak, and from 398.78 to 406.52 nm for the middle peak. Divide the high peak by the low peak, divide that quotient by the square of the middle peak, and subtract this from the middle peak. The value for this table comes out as 5.61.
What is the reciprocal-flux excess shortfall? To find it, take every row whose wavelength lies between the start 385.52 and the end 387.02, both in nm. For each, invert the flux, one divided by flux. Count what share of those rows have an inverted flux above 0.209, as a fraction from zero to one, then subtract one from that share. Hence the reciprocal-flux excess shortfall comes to -1.00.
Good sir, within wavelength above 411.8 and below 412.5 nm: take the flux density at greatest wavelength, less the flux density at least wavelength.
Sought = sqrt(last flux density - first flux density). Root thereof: 1.3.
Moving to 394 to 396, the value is 0.1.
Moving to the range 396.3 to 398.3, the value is 0.6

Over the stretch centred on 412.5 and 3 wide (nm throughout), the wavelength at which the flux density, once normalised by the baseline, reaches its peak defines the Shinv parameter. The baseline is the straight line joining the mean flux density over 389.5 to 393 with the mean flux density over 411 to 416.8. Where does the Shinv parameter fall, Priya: 412.40 nm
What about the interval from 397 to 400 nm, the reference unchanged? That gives 399.90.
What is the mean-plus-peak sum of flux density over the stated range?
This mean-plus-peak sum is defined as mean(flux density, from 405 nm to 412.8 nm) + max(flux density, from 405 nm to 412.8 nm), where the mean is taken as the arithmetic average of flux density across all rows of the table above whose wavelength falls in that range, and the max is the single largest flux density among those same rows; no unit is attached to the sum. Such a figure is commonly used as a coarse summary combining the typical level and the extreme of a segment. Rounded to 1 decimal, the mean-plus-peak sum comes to 10.6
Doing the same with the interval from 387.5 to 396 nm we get 11.3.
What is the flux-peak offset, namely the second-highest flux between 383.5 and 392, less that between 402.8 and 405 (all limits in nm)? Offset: 1.2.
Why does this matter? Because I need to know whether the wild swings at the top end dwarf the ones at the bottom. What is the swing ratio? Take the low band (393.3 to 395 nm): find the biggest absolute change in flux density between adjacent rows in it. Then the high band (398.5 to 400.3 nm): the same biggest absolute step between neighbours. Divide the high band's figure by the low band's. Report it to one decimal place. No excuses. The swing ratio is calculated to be 2.5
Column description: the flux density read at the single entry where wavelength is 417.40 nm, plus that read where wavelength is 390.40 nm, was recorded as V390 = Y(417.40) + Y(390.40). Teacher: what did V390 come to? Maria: 10.9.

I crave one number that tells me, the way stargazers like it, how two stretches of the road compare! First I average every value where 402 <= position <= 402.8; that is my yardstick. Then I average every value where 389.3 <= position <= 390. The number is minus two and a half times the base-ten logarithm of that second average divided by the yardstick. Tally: -0.28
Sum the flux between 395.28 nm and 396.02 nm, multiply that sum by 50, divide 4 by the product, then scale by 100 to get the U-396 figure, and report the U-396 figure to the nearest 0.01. 0.53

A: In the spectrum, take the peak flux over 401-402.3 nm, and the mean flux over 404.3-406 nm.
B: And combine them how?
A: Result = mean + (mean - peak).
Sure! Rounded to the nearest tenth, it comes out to 4.5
